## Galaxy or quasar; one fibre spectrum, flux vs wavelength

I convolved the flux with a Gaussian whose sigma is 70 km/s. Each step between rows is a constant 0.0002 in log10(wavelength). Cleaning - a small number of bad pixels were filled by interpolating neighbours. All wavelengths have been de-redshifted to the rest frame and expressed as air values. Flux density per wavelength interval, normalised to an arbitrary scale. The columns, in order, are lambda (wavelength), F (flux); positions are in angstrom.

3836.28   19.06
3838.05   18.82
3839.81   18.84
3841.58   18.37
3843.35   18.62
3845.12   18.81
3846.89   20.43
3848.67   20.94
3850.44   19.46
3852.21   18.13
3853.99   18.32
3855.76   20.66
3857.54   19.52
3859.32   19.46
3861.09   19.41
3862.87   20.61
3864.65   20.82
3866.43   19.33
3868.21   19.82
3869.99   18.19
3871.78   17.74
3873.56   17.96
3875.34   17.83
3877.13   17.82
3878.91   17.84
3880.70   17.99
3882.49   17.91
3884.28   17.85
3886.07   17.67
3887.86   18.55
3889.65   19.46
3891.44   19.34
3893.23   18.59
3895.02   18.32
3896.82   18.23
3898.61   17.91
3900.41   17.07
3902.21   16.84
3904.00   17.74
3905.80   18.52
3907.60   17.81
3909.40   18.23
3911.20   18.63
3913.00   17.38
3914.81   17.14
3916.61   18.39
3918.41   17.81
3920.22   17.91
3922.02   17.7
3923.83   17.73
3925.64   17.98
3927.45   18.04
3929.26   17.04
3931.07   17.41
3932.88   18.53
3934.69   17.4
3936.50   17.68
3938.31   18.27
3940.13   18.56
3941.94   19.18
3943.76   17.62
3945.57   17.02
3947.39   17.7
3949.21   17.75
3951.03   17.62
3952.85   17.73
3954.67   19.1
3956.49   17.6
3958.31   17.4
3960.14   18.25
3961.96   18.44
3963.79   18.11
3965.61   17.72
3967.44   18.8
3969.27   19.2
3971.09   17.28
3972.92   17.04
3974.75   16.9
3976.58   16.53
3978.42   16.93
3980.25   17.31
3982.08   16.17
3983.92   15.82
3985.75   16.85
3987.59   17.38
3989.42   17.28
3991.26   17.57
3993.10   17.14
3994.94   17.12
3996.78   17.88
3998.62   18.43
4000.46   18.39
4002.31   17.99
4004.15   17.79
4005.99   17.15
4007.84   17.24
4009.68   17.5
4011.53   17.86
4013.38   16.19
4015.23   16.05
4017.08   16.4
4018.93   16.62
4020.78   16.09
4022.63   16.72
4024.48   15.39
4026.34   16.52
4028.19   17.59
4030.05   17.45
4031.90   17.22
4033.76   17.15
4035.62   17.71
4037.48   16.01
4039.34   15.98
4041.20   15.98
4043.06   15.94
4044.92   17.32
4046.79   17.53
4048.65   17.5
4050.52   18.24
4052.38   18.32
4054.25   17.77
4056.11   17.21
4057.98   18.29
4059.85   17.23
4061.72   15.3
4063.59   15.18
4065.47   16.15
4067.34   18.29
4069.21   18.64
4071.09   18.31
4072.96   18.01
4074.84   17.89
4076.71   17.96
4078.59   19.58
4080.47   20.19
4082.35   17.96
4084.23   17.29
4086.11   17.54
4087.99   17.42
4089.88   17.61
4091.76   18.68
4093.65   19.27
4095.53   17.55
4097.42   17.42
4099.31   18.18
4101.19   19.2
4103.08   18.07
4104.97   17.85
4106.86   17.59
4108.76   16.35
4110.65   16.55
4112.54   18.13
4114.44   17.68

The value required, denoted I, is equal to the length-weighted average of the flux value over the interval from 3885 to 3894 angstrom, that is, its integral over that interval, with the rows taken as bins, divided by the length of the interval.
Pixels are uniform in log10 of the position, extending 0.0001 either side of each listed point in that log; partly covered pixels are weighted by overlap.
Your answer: 18.7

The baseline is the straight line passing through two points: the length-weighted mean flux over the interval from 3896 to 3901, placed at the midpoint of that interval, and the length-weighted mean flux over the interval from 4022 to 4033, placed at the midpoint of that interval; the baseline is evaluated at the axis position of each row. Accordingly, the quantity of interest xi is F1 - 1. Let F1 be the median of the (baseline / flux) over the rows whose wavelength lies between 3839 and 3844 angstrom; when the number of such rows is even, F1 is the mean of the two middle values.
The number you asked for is -0.024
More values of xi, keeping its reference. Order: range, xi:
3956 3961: -0.014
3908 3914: -0.029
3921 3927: -0.008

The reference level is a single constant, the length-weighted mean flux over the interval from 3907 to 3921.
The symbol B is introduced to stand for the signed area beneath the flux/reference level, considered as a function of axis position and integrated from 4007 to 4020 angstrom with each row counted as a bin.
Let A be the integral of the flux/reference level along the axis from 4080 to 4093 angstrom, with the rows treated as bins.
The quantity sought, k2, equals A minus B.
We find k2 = 0.9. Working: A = 13.1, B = 12.2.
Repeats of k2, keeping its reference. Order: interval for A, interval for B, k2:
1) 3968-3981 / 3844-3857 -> -1.6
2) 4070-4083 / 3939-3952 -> 0.5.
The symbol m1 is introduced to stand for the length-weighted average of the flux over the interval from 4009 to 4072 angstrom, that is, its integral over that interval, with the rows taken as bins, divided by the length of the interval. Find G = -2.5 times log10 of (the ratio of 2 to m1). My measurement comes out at 2.32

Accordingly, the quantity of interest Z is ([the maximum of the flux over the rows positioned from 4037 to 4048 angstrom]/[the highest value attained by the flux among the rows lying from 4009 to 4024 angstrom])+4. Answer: 4.98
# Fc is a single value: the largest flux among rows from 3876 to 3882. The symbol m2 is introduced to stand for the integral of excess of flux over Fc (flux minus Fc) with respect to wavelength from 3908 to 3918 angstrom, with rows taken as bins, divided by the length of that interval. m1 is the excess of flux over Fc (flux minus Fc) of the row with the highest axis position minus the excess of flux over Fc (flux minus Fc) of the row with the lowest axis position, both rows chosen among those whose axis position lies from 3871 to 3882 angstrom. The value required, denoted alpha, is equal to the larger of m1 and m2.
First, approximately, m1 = 0.25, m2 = -0.1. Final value 0.25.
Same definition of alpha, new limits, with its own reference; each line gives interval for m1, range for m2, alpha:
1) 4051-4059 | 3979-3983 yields -0.03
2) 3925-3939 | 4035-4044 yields 0.29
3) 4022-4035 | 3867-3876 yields 0.43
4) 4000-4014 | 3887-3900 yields 0.58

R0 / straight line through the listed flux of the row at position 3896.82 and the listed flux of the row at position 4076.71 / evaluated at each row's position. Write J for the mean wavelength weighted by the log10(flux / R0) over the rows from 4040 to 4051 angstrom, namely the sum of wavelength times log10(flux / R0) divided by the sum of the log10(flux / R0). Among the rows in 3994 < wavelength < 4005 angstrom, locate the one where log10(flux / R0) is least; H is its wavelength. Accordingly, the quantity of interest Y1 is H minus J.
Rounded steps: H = 3994.94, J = 4043.1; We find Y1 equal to -48.1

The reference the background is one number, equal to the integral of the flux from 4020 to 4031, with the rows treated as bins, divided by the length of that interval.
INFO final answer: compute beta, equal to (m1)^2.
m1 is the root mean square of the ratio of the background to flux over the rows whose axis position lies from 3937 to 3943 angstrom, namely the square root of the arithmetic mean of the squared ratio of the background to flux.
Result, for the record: 0.80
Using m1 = 0.89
